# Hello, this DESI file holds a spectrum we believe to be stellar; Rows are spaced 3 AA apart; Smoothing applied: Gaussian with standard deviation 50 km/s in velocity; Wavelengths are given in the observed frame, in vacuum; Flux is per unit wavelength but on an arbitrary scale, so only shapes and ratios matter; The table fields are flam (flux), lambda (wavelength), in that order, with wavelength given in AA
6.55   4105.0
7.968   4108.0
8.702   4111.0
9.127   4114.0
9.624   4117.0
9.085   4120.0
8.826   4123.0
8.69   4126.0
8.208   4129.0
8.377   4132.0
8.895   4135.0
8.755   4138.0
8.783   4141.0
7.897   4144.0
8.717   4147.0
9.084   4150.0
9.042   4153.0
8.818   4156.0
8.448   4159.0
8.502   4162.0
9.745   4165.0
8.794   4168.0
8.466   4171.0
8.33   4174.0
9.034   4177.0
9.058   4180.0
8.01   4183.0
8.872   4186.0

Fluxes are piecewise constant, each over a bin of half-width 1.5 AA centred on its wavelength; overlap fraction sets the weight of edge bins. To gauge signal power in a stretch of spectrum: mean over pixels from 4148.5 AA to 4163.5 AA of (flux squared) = 77.1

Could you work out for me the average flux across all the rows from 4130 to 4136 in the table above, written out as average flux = 8.6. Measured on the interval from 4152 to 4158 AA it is 8.9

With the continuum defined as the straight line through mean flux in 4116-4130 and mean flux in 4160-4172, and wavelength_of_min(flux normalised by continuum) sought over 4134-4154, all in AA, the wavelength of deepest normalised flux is 4144.0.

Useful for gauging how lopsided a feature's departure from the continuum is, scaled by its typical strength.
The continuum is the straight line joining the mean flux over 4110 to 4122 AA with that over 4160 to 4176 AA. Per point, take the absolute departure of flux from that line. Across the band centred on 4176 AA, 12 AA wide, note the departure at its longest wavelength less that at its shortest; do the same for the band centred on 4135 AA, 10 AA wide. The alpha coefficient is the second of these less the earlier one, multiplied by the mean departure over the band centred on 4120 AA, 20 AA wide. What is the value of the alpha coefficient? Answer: -0.18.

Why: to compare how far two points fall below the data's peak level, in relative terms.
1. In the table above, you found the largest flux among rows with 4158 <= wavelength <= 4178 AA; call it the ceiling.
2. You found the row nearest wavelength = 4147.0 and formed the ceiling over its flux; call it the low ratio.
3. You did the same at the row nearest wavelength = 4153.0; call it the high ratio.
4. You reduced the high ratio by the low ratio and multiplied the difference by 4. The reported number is -0.16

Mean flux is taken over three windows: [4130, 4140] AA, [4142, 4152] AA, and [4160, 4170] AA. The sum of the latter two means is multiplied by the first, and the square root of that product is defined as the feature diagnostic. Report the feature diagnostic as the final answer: 12.3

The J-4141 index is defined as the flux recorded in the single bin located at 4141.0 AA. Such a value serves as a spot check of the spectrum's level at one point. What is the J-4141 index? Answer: 8.783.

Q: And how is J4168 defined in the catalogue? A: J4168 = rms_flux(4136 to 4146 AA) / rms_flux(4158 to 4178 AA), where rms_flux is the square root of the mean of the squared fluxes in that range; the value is 0.97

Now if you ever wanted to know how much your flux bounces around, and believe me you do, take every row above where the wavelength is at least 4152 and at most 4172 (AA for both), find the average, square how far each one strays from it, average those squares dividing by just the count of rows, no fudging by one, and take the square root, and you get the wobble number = 0.43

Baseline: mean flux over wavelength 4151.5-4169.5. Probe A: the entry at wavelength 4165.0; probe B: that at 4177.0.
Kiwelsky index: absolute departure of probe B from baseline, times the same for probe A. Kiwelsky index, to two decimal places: 0.12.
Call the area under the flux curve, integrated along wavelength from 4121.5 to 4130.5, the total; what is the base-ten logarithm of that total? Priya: 1.89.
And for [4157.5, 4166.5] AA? 1.90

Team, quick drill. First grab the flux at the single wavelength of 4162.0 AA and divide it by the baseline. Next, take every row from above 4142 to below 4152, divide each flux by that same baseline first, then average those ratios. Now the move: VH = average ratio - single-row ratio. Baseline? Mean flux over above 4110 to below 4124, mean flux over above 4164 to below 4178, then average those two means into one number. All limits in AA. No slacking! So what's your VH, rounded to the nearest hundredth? 0.01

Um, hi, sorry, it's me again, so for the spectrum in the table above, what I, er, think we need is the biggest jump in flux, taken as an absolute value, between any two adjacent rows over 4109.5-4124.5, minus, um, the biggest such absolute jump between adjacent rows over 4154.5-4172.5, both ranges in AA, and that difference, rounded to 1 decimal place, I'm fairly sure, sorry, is -0.7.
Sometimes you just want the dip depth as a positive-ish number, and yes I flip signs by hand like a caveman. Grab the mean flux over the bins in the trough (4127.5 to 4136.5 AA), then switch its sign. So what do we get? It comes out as -8.5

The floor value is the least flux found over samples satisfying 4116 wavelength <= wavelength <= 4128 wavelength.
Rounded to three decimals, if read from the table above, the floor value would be 8.690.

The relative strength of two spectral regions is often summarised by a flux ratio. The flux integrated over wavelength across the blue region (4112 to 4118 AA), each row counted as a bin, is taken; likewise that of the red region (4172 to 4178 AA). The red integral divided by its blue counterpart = 0.93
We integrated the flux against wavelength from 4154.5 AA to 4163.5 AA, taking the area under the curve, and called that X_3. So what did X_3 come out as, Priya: 77.3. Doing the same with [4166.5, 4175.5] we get 76.8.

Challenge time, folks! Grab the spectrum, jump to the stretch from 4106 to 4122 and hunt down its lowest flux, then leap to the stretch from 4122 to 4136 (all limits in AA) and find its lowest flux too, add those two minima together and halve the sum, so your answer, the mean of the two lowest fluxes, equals 8.1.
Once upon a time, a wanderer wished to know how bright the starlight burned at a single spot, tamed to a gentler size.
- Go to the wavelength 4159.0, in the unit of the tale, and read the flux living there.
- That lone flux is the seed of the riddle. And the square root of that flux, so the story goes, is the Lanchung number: 2.91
